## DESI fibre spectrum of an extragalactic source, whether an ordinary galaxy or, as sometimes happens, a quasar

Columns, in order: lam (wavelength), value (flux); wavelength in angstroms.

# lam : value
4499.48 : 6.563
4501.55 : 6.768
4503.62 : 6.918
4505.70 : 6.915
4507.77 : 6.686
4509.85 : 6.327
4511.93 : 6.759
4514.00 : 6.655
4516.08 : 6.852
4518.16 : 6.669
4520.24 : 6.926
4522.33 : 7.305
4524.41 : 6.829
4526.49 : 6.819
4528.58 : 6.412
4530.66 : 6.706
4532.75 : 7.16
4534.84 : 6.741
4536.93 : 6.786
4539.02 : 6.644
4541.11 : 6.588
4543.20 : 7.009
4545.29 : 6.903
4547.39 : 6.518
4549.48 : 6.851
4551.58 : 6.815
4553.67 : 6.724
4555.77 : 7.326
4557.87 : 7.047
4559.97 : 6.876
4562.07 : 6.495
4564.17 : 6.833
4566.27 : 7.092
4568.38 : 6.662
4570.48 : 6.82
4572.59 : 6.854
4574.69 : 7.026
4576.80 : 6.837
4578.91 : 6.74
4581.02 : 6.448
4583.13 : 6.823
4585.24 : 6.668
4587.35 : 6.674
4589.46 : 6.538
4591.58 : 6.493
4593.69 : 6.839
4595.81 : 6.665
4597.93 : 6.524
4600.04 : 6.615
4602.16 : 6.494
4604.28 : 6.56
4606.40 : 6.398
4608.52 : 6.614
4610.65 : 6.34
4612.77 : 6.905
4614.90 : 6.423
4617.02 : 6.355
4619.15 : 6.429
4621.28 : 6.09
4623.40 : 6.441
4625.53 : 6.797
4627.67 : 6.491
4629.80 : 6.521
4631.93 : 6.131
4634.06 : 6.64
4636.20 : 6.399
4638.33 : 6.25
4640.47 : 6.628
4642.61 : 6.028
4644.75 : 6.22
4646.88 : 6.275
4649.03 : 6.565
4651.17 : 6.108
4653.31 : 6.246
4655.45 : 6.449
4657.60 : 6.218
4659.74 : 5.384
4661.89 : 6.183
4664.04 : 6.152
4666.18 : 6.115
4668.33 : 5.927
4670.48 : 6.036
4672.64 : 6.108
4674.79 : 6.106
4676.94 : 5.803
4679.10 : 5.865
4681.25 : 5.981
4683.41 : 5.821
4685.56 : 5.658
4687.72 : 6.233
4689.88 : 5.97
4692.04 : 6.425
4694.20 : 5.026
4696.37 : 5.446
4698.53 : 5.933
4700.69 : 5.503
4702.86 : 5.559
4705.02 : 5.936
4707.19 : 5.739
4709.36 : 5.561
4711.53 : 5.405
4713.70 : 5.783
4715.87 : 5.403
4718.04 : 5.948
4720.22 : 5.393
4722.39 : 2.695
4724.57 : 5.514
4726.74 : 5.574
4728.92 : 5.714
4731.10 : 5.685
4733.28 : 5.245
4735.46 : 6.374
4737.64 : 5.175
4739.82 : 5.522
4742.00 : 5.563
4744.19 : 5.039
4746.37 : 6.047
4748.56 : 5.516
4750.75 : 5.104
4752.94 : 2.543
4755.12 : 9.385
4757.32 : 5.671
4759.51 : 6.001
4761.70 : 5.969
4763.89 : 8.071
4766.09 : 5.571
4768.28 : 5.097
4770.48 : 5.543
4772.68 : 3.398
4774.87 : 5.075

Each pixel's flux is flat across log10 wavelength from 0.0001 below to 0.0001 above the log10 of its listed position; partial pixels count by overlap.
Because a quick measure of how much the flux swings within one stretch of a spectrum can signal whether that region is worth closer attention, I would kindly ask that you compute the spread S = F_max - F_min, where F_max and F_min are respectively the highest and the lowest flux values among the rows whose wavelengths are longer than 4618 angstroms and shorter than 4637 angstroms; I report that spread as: 0.71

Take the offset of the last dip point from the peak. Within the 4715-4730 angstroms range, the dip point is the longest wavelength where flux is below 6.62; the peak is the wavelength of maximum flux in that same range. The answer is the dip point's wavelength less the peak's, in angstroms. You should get 10.9 angstroms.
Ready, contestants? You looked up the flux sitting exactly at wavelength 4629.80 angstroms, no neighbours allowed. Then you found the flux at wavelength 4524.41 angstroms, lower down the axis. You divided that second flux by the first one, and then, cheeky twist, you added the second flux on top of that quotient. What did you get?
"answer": 7.88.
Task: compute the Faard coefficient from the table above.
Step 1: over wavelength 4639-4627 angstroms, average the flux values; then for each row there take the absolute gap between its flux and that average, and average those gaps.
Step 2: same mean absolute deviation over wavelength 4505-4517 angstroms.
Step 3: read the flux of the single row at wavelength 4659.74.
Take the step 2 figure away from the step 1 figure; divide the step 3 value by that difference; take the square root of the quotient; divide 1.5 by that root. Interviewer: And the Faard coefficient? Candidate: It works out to 0.03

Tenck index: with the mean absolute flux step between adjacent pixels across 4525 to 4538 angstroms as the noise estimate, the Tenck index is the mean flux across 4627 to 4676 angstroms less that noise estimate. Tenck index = 5.90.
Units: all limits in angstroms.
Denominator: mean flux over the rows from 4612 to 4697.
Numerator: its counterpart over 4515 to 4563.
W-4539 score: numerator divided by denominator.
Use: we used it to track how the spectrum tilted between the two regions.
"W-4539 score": 1.11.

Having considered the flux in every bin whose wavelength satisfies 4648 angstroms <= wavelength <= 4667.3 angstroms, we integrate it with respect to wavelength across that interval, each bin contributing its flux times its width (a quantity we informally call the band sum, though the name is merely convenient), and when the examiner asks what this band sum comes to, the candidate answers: 119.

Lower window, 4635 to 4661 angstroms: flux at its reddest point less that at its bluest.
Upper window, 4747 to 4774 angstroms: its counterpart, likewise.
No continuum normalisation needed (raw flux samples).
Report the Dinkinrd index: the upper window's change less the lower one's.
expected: -1.1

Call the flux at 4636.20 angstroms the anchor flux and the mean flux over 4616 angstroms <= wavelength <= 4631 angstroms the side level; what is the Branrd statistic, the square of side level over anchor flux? 1.01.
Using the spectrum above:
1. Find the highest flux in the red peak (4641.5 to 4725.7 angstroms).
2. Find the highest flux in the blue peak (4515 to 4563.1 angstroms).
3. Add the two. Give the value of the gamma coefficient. 13.9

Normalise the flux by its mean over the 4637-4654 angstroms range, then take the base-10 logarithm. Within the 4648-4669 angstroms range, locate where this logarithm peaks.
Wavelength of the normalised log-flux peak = 4649.03 angstroms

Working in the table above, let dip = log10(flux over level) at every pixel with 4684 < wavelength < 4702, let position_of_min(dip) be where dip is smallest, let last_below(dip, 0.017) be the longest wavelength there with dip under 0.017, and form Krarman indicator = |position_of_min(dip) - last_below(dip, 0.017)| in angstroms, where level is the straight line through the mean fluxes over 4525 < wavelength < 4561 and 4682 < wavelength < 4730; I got 6.5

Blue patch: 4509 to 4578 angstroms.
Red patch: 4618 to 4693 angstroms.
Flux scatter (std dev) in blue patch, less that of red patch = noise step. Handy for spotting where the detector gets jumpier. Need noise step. -0.1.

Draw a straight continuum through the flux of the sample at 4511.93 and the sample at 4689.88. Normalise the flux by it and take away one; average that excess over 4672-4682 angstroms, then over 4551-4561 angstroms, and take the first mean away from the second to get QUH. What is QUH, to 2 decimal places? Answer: 0.07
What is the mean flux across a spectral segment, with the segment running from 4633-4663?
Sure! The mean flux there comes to 6.3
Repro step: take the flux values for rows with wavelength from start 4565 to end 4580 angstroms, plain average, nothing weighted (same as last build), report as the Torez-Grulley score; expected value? 6.9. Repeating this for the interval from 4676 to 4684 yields 5.9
